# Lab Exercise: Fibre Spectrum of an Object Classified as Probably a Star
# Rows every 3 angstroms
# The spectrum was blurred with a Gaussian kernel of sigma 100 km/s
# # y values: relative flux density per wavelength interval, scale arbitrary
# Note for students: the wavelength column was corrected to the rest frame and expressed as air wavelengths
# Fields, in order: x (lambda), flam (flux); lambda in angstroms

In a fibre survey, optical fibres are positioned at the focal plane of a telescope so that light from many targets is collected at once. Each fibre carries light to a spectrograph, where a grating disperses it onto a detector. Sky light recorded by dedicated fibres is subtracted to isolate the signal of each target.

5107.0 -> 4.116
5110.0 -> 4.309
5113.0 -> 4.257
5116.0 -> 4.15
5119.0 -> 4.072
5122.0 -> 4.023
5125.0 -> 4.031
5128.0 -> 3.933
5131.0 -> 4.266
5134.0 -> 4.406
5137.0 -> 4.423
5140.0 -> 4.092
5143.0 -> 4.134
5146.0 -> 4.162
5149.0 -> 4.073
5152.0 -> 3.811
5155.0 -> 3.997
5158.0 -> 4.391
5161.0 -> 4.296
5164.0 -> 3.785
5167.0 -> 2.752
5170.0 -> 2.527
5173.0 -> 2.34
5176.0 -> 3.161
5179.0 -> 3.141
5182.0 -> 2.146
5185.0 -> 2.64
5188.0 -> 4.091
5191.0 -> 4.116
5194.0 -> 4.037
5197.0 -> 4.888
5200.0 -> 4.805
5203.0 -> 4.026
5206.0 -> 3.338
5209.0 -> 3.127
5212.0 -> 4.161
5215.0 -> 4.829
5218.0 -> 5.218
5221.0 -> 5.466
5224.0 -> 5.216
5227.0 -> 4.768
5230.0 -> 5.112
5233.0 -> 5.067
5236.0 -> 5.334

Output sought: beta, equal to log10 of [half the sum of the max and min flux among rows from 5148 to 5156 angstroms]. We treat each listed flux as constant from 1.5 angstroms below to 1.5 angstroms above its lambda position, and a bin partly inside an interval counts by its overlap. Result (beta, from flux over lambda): 0.60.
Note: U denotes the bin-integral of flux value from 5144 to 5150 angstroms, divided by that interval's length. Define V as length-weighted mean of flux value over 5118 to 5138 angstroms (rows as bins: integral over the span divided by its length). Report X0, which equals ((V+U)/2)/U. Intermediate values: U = 4.12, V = 4.2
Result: 1.00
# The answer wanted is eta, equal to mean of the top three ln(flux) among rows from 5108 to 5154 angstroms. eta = 1.48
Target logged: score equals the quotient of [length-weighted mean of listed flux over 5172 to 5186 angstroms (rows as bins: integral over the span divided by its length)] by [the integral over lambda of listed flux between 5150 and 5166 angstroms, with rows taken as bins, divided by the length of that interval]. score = 0.67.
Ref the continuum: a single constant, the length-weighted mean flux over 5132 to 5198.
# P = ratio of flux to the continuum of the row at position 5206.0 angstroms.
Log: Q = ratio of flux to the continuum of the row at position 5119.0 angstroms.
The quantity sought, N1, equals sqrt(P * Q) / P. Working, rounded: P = 0.90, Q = 1.1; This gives 1.10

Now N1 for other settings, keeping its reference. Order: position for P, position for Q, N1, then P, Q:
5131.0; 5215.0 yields 1.06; 1.15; 1.3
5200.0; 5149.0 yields 0.92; 1.30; 1.1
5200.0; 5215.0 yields 1.00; 1.30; 1.3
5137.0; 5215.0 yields 1.04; 1.20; 1.3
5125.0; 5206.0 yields 0.91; 1.09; 0.9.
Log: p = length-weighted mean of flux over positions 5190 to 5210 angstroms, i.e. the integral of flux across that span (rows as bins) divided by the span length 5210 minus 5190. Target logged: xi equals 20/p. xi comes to 4.9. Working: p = 4.1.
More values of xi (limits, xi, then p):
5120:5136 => 4.8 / 4.1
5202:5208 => 5.5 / 3.6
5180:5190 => 6.6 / 3.0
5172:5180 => 6.9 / 2.9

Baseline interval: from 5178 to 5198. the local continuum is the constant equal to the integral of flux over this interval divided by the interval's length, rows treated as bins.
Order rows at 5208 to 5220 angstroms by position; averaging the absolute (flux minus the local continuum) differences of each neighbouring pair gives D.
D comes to 0.697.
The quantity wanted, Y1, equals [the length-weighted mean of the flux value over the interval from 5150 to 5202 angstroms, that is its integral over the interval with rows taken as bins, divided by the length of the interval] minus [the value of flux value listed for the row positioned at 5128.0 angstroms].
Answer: -0.3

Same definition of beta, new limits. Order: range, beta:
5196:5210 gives 0.60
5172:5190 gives 0.49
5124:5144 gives 0.62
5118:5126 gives 0.61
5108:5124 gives 0.62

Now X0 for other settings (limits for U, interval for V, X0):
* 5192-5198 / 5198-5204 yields 1.01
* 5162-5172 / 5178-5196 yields 1.06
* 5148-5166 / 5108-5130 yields 1.01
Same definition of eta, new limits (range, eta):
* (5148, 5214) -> 1.55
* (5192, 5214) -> 1.53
